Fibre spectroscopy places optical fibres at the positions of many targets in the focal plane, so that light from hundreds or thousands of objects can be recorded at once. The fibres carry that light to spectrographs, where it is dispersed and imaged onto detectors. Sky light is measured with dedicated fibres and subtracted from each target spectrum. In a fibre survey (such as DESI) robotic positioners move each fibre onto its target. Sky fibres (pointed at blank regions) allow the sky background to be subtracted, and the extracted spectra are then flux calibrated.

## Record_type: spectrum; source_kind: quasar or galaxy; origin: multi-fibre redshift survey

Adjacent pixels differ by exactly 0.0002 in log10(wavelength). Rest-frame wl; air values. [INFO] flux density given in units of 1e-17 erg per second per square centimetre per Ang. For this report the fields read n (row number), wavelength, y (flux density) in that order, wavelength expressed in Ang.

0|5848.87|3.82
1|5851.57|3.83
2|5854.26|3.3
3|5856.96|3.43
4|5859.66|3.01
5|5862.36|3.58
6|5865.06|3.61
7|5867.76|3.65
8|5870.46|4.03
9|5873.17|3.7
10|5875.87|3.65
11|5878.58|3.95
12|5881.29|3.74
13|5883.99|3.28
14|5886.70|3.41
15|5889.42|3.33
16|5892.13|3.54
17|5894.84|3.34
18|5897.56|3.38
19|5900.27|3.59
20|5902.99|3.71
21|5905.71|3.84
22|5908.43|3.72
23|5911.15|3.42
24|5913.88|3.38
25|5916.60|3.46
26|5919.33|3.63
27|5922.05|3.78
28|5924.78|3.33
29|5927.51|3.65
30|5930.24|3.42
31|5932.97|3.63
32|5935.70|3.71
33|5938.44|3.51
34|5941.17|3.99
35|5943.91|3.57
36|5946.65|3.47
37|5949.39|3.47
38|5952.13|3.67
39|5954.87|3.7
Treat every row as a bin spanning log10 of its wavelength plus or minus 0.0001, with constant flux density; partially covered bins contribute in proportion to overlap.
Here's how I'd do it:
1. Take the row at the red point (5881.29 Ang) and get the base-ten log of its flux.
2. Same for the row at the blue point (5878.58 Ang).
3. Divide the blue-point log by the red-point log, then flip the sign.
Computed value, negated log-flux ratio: -1.04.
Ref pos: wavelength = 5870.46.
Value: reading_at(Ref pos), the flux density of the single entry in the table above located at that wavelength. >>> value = 4.03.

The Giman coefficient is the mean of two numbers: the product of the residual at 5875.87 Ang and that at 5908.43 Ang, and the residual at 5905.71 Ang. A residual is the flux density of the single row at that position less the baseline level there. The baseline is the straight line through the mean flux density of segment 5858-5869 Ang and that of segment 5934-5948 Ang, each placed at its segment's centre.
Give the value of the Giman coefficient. 0.15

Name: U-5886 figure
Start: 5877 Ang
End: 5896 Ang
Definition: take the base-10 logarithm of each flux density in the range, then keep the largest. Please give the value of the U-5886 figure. 0.597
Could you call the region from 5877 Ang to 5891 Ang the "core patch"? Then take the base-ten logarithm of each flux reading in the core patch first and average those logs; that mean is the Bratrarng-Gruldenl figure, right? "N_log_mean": 0.548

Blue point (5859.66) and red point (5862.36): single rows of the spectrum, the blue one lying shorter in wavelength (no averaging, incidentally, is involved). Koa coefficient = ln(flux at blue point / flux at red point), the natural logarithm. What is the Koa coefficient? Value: -0.17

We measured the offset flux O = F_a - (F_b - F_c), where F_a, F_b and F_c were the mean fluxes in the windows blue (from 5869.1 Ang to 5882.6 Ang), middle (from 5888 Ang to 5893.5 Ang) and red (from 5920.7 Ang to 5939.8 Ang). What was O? 3.95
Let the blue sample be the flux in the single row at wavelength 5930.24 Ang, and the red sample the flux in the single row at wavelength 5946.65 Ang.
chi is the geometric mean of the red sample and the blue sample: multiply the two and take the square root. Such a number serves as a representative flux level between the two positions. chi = 3.44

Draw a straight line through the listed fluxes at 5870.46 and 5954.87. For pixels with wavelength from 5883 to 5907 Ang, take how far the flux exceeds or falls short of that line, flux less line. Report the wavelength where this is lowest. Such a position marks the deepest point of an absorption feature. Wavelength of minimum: 5883.99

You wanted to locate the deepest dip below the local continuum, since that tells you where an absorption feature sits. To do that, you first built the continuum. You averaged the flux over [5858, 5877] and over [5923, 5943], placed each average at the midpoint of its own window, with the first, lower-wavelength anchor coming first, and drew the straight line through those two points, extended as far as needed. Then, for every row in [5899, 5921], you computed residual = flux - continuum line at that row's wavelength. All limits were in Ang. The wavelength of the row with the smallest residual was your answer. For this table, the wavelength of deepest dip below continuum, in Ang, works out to 5913.88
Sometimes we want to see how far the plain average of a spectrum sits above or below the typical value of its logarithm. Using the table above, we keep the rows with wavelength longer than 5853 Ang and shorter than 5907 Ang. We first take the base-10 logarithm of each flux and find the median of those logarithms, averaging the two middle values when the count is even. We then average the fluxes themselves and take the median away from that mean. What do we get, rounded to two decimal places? 3.00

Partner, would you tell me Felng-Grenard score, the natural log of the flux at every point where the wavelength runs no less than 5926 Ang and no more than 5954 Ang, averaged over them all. 1.283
